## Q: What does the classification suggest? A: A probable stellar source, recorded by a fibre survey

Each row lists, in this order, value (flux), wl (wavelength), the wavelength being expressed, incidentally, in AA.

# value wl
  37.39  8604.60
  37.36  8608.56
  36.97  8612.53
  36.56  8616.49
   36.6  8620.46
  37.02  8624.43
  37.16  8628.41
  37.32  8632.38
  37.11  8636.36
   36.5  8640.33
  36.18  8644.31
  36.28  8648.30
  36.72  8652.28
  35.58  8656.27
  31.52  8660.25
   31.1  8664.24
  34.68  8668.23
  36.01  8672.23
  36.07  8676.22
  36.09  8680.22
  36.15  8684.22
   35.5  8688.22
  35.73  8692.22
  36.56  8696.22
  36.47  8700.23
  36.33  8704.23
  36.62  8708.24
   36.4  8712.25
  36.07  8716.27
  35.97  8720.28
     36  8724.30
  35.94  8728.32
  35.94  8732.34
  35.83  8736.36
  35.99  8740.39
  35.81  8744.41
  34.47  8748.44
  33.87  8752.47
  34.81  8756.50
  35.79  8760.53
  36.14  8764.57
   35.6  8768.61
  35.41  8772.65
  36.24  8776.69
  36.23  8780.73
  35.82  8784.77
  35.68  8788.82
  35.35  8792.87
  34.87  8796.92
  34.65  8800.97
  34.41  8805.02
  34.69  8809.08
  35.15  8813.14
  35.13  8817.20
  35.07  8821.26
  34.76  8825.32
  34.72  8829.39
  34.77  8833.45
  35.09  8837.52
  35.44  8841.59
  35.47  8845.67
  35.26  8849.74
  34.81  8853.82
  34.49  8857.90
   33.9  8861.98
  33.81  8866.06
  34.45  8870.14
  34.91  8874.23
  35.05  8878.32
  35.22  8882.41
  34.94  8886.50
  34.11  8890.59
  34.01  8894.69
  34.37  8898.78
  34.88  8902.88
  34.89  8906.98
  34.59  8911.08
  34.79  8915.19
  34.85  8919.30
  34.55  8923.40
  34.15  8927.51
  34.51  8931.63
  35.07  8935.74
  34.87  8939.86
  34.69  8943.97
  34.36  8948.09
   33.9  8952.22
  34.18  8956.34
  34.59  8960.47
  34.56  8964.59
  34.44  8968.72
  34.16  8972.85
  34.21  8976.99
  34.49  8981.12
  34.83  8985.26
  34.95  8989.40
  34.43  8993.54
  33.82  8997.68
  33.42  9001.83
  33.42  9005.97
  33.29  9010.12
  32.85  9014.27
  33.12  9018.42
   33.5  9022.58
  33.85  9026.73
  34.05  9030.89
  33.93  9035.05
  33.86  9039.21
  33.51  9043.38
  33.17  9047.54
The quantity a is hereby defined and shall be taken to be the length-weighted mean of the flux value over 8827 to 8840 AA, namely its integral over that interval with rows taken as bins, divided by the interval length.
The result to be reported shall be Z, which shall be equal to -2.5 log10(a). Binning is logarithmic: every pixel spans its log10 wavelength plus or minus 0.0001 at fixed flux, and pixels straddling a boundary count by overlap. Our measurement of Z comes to -3.86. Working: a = 34.9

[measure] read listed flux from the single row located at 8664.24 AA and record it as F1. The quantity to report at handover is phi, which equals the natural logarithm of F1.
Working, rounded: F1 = 31.1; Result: 3.44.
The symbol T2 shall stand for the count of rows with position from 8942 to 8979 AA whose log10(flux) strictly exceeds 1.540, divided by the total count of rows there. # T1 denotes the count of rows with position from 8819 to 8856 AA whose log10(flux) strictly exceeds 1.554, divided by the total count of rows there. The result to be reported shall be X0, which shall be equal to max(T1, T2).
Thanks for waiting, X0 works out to 0.11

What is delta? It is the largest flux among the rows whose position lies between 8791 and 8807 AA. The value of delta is 35.35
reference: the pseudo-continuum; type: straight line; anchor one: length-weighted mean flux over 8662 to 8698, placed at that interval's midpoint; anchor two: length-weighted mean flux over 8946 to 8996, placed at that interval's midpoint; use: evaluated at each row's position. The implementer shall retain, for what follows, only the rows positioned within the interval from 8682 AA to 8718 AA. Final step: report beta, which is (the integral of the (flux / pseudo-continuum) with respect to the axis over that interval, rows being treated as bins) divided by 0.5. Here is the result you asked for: 74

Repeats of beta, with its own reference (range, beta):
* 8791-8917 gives 252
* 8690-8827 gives 278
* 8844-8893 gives 98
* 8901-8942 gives 82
